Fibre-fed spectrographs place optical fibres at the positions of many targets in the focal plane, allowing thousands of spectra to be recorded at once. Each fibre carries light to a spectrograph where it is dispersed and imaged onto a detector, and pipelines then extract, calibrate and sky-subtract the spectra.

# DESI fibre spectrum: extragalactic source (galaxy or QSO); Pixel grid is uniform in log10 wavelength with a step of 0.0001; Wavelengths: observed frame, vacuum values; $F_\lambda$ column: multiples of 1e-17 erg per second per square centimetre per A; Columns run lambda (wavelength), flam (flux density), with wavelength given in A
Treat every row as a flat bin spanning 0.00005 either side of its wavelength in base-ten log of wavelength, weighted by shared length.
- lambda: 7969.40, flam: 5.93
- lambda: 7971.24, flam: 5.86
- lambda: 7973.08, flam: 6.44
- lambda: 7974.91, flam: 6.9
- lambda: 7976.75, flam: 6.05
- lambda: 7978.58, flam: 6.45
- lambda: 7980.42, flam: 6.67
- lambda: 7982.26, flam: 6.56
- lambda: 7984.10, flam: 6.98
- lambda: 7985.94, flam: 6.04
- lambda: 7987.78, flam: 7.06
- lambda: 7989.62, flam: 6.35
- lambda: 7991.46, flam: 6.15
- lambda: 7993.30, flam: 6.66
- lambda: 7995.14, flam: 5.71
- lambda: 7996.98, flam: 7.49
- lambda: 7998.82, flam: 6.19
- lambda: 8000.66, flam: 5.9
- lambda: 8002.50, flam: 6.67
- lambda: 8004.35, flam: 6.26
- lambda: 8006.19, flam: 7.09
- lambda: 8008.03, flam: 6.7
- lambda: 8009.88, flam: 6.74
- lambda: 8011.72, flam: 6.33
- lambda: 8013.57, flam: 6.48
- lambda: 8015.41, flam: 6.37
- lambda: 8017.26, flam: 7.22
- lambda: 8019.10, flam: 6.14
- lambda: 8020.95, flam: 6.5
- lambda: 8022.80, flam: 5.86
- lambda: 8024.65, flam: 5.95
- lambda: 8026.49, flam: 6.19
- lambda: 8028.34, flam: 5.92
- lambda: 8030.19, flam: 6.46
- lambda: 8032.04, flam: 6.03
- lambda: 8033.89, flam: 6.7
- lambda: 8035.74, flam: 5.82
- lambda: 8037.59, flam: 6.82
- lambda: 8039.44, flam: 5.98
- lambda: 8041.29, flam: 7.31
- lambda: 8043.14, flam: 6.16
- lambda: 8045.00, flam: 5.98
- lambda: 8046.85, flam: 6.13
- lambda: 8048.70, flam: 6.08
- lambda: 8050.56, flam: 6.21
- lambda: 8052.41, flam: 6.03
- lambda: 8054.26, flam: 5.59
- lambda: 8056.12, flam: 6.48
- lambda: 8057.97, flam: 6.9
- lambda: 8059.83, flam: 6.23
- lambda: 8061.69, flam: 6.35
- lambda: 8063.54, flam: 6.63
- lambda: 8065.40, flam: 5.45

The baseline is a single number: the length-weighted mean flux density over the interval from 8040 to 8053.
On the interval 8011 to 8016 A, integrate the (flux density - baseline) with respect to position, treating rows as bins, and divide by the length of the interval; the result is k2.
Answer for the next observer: 0.13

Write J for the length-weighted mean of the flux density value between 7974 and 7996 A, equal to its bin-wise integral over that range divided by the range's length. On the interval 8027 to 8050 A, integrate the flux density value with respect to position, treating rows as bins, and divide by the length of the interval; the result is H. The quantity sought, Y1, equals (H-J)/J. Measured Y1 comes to -0.029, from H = 6.28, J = 6.47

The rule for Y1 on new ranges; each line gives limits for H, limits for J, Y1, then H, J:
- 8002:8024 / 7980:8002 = 0.006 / 6.52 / 6.48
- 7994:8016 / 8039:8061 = 0.038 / 6.50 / 6.26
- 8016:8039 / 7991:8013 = -0.031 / 6.29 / 6.50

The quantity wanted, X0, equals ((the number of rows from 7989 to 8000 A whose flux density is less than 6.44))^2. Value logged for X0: 16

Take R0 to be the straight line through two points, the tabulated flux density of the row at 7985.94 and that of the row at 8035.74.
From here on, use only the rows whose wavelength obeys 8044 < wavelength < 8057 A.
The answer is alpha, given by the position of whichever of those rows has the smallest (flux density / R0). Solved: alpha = 8054.26 A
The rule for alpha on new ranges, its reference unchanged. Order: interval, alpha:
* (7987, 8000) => 7995.14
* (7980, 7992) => 7985.94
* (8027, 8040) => 8035.74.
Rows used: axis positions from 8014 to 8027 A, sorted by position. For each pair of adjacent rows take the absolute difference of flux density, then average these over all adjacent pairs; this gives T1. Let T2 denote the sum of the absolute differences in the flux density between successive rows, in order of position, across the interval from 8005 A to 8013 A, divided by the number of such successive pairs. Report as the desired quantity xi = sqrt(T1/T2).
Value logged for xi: 1.39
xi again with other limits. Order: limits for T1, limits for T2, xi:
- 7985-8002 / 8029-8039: 1.07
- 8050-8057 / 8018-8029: 1.25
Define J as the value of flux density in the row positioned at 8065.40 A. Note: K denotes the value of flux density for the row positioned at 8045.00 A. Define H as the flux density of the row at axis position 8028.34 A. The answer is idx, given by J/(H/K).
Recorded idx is 5.5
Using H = 5.92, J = 5.45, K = 5.98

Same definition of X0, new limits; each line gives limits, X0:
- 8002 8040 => 121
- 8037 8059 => 64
